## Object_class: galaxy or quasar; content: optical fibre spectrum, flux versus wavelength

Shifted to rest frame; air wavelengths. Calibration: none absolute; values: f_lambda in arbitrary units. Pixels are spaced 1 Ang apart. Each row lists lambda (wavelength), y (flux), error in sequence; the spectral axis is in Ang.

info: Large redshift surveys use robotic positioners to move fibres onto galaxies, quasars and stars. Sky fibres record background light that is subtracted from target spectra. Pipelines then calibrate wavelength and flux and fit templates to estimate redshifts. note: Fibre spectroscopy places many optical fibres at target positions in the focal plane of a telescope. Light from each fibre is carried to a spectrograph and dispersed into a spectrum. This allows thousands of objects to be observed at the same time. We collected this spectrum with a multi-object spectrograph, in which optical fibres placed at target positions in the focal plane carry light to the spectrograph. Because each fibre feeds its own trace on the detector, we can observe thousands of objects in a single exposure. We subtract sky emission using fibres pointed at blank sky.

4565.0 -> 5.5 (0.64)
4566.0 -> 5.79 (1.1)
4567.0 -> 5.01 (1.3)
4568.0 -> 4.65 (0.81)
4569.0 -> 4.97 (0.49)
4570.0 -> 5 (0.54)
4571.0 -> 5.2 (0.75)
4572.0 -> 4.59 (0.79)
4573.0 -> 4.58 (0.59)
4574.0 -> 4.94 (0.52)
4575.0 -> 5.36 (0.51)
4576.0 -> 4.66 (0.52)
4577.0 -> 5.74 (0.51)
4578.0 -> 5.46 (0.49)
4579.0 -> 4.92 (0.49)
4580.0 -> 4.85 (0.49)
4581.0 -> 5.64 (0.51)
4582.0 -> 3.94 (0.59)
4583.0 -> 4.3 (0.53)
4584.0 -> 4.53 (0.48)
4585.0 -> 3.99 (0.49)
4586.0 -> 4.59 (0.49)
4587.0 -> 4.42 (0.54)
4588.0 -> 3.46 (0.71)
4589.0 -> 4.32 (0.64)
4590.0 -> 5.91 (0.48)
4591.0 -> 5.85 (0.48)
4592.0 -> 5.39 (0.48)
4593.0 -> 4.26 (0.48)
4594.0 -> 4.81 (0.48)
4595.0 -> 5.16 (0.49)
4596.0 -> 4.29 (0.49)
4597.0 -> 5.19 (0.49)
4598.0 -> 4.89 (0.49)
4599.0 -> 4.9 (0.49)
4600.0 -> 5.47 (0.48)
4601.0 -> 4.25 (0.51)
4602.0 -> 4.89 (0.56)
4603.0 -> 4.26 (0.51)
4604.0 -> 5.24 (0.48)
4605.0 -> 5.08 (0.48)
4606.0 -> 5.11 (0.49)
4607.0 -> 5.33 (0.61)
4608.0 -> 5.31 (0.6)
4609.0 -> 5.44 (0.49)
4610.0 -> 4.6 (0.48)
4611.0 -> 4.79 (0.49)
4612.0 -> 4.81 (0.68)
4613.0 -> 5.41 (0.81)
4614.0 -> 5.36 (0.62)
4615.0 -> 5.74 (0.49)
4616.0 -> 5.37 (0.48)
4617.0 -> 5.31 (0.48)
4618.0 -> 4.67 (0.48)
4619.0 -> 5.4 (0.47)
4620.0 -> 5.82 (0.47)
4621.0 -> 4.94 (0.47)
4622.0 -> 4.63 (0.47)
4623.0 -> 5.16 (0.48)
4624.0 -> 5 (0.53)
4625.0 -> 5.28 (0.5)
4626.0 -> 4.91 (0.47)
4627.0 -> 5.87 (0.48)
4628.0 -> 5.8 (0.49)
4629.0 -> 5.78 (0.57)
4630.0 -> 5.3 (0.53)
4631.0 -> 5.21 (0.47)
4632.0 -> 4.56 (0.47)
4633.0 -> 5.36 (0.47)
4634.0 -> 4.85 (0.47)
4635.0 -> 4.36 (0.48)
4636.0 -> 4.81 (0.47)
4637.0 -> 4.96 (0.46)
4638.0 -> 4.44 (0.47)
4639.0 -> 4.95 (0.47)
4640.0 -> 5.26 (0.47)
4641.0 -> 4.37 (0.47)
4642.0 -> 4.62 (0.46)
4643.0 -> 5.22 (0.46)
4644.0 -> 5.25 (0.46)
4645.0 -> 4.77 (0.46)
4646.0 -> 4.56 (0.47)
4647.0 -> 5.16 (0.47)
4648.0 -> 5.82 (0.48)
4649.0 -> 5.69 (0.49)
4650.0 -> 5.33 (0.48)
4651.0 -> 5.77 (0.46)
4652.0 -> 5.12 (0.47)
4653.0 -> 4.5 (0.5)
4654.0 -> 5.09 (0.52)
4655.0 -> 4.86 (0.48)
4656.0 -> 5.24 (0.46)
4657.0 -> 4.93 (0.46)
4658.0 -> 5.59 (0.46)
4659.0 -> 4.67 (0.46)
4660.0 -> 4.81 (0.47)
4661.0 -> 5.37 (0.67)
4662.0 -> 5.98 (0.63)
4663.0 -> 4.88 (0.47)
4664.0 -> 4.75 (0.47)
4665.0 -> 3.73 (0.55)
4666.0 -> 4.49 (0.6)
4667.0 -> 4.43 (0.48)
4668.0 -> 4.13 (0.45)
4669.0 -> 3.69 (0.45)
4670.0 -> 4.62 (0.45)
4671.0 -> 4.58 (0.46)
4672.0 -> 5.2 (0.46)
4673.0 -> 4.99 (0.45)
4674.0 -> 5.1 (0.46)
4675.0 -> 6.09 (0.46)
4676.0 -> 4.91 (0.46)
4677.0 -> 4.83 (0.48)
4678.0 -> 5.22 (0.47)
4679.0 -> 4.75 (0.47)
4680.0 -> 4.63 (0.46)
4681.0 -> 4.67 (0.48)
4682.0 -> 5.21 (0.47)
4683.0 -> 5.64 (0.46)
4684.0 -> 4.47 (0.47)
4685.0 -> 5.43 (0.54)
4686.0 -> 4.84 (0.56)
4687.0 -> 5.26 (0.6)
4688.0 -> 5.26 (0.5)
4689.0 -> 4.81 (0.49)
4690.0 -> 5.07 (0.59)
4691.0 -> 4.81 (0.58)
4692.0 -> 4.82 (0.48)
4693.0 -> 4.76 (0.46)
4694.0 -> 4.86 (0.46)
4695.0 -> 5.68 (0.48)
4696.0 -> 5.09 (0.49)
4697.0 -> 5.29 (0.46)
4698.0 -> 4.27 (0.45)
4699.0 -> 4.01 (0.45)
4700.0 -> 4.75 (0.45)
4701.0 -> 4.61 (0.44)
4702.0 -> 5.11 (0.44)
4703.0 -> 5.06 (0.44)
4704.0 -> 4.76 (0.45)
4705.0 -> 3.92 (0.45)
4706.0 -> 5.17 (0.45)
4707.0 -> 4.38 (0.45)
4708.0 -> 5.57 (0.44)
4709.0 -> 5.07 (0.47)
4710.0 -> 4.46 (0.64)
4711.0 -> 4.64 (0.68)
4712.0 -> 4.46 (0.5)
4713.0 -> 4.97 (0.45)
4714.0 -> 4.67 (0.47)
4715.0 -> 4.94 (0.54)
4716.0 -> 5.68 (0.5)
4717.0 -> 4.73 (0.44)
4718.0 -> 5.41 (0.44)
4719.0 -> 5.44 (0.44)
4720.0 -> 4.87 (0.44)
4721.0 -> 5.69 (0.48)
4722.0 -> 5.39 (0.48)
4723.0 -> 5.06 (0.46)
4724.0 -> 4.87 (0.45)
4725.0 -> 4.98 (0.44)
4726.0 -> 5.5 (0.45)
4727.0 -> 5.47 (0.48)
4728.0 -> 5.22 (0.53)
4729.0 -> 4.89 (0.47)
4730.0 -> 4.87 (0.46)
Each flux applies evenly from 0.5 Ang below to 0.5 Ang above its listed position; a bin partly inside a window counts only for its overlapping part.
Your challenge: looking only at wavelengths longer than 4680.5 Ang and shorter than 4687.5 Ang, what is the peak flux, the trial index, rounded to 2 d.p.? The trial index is 5.64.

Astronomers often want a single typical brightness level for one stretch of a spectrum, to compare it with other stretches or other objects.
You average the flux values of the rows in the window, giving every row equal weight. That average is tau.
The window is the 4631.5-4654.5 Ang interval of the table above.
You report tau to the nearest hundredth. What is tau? 4.99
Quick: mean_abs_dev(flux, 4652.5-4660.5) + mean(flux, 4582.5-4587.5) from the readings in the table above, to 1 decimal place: 4.6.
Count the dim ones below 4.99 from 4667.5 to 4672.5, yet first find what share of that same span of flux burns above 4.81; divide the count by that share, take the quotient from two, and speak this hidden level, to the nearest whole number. -18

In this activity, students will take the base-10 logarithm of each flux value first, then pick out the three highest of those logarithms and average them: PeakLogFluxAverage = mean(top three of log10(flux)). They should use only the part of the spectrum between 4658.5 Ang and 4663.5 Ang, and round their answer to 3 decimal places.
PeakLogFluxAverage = 0.732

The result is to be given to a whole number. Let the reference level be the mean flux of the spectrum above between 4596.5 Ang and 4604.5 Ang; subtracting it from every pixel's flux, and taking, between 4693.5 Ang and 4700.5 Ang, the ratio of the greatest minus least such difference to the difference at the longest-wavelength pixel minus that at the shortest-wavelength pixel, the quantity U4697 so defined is -15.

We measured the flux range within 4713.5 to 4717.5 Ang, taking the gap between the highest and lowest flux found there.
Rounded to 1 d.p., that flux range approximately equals 1.0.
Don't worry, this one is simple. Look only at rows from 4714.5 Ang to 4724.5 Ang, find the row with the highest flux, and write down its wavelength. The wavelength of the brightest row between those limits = 4721.0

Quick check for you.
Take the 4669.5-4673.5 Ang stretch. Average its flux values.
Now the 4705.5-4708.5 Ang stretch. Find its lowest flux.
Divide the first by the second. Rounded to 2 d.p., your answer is 1.11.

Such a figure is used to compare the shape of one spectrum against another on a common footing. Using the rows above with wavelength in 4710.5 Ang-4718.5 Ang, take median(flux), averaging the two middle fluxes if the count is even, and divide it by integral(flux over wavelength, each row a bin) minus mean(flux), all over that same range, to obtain 0.140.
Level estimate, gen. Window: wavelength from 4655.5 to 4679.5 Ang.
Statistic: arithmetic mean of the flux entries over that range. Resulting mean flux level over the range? 4.87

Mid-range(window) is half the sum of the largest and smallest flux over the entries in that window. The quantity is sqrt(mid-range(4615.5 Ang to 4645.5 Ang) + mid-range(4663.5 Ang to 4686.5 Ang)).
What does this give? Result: 3.16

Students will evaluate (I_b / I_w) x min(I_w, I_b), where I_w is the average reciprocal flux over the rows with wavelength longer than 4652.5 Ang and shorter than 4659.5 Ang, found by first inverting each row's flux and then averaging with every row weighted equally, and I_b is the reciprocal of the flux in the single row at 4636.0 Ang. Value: 0.21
